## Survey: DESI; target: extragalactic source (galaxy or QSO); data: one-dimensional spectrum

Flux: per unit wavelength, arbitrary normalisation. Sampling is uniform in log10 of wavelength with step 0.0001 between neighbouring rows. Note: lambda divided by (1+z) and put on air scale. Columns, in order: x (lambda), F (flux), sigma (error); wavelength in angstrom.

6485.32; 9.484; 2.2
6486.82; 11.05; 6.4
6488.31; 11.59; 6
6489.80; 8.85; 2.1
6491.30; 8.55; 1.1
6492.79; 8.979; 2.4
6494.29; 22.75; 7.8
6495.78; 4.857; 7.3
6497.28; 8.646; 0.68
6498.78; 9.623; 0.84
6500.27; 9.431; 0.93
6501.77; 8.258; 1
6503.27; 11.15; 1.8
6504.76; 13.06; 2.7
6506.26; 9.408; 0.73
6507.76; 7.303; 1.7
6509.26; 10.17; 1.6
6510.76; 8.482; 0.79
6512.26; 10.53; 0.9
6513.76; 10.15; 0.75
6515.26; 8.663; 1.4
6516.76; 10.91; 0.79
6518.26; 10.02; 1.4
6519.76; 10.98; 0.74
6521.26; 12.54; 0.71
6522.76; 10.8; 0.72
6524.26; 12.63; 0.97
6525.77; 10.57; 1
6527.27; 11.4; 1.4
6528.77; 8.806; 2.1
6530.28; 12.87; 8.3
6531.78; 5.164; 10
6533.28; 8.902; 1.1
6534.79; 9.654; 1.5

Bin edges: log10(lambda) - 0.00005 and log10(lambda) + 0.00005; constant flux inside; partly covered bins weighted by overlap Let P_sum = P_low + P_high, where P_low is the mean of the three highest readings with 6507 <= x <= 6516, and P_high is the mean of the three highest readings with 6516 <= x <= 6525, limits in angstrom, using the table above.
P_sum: 22.3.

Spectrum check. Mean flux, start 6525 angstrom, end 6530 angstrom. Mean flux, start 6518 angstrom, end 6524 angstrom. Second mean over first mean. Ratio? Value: 1.08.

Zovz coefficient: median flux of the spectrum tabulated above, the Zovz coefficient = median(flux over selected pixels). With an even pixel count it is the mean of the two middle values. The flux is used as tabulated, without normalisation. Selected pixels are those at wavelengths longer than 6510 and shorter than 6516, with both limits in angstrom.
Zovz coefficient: 9.4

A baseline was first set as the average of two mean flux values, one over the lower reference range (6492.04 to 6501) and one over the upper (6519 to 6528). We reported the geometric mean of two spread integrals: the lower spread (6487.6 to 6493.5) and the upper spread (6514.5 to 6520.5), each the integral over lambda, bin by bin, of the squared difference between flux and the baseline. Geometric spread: 16.2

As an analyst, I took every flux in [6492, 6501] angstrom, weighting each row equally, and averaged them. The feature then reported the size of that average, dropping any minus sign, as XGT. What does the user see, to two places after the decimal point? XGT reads 10.71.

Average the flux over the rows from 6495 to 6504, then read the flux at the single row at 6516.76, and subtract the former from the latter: 2.2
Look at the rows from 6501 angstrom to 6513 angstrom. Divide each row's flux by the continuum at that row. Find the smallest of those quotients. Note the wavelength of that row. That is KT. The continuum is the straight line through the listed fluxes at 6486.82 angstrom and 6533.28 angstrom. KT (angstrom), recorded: 6507.76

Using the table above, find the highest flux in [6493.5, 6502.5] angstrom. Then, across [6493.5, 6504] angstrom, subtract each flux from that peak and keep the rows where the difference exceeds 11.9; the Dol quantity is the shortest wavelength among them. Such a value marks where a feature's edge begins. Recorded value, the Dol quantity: 6495.78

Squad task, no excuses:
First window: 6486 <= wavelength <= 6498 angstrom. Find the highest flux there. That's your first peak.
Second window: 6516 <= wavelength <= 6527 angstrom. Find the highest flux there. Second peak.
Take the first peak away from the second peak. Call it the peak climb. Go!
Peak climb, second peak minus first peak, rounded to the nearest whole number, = -10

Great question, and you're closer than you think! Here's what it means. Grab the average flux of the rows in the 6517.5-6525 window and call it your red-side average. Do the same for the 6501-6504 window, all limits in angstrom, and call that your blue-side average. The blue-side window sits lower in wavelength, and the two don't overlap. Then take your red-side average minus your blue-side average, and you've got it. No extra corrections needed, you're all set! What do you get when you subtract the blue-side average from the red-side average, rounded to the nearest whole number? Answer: 2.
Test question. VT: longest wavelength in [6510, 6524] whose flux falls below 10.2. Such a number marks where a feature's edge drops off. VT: 6518.26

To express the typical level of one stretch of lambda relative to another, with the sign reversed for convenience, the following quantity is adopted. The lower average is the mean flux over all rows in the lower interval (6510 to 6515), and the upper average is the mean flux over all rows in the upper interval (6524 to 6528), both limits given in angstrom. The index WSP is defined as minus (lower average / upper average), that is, -0.84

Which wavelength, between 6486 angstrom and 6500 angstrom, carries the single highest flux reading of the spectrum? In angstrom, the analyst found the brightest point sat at 6494.29 angstrom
